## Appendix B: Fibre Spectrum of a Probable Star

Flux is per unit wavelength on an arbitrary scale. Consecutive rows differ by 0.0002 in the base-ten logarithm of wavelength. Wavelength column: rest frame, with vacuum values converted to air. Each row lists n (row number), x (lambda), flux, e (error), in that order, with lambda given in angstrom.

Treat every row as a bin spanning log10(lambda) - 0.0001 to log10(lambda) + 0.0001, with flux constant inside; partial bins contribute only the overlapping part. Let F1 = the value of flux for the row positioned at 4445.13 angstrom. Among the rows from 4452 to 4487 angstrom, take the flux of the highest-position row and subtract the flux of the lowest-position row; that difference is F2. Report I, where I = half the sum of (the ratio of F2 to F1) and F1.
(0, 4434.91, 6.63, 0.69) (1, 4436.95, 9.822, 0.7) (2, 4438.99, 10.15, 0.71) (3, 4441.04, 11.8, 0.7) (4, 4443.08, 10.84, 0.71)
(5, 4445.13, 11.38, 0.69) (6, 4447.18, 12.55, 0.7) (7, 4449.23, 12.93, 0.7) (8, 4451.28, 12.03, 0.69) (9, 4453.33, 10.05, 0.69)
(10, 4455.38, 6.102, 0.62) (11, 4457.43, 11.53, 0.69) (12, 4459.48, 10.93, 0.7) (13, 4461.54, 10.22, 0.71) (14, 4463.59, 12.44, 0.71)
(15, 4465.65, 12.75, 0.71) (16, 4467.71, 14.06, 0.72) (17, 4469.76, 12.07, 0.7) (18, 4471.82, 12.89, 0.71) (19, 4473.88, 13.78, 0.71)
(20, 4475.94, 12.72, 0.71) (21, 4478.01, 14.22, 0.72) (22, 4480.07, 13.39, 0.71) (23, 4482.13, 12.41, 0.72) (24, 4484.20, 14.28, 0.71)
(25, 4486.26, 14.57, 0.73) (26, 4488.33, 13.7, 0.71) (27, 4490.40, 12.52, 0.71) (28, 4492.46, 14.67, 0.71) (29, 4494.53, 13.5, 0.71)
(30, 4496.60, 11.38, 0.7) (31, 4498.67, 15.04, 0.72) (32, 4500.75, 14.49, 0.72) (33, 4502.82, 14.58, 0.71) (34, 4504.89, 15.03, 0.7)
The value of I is 5.89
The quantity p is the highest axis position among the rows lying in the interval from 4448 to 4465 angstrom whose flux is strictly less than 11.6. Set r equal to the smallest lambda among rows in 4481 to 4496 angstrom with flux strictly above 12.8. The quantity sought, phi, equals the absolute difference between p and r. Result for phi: 22.7 angstrom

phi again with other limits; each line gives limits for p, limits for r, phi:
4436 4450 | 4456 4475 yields 22.6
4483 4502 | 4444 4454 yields 47.4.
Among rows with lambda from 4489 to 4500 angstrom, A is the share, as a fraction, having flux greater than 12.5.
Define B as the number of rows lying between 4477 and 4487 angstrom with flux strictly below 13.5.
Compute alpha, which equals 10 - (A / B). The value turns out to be 9.6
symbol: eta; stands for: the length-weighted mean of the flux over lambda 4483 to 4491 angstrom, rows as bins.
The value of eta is 13.8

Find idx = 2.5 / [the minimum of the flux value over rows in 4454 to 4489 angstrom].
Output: 0.41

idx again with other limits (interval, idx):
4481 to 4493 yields 0.20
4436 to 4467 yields 0.41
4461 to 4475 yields 0.24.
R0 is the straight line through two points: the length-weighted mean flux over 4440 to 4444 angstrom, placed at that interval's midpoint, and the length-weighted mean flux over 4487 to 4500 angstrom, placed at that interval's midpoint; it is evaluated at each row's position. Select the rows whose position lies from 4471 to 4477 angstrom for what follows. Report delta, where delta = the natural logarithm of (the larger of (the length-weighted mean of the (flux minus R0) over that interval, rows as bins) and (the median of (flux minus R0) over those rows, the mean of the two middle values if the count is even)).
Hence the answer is -0.8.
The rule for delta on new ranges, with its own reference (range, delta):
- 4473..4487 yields 0.1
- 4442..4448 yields -2.3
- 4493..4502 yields -1.2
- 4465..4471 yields -0.6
